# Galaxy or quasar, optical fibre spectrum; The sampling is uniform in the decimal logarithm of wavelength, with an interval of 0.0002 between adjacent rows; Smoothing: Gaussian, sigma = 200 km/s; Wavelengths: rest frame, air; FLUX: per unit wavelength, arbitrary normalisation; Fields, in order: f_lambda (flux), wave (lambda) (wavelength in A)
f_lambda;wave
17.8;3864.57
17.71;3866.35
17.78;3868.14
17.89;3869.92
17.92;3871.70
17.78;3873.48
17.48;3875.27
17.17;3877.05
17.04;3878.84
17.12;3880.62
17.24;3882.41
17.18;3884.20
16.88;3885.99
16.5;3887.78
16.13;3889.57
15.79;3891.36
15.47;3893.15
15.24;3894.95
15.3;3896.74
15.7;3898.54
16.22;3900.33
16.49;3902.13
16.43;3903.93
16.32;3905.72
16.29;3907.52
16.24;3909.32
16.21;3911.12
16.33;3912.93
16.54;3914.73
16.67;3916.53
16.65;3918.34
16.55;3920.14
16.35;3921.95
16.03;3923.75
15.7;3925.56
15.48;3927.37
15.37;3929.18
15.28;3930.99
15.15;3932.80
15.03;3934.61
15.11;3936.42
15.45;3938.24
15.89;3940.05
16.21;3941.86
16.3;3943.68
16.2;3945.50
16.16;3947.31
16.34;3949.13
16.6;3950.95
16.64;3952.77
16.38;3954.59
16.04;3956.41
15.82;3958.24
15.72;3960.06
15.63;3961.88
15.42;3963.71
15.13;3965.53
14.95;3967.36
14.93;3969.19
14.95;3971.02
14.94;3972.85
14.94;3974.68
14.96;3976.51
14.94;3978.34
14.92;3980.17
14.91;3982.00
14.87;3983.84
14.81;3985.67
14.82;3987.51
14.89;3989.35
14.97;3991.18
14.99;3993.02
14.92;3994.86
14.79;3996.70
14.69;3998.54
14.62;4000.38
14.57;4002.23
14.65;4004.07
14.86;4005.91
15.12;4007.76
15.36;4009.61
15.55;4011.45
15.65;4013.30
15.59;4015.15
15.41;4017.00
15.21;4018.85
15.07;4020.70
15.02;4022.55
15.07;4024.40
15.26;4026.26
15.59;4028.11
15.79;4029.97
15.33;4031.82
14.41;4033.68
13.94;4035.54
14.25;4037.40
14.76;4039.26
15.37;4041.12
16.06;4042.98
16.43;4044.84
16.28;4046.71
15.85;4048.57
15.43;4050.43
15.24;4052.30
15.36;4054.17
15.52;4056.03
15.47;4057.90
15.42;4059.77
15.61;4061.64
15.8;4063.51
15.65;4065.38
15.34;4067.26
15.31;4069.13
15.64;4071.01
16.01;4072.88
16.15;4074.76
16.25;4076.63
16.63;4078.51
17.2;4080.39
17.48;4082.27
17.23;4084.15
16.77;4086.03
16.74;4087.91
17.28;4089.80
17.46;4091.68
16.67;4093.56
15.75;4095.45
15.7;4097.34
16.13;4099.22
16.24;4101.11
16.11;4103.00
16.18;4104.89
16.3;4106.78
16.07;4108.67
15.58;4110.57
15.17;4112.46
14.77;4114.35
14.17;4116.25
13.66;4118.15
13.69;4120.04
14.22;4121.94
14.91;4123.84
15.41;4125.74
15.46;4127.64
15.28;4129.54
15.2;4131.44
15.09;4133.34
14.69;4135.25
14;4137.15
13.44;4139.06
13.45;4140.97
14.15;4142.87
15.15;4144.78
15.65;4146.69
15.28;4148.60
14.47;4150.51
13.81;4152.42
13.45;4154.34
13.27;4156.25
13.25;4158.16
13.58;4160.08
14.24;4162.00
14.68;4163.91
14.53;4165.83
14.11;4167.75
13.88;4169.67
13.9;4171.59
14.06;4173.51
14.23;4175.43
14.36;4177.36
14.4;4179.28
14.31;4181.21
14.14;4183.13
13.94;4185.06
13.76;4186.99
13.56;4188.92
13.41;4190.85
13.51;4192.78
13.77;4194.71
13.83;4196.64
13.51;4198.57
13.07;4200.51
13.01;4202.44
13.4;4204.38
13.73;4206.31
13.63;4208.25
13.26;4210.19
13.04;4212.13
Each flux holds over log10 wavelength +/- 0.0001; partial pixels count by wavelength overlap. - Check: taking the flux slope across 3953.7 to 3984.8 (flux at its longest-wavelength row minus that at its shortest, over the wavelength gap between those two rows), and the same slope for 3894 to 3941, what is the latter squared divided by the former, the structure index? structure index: 0.00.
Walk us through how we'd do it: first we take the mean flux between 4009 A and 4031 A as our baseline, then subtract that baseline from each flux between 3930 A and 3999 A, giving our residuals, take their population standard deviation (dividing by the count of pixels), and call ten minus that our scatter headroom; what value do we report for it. 9.4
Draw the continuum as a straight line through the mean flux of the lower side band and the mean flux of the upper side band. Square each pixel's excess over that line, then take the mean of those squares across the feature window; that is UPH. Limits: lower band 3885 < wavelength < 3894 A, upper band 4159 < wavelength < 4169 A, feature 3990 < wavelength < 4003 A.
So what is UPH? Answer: 0.39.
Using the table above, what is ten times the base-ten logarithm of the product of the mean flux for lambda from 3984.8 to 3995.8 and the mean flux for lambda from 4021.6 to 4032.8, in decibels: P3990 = 23.6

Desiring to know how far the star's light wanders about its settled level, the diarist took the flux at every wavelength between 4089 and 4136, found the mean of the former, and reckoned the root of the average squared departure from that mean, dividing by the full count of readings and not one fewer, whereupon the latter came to 0.96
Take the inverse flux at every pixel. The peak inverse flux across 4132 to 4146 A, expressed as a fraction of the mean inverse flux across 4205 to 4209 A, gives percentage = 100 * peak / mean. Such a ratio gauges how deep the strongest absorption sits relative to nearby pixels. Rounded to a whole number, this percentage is 102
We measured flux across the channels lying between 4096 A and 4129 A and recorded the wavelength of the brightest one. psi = 4106.78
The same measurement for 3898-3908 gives 3902.13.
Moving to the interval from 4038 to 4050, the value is 4044.84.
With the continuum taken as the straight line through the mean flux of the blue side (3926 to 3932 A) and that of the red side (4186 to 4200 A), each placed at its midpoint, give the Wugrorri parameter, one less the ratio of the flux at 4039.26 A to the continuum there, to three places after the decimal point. -0.008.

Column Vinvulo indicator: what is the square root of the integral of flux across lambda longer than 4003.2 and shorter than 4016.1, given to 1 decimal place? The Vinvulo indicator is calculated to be 14.0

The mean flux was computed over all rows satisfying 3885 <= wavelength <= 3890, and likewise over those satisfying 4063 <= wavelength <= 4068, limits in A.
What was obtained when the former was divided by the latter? 1.06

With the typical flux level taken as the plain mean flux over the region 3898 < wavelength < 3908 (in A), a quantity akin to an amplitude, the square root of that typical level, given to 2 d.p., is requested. 4.03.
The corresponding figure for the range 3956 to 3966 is 3.95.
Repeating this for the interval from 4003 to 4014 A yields 3.90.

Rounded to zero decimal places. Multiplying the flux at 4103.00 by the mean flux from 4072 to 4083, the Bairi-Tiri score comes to 268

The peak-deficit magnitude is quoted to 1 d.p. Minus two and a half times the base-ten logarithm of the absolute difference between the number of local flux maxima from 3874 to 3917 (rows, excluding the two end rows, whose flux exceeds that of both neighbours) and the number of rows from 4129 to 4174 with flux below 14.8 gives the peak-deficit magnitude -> -3.0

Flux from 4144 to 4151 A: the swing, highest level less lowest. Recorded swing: 1.18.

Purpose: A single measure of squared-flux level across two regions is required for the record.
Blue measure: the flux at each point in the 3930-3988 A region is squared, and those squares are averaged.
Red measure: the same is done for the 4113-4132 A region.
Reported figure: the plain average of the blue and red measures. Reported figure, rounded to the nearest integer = 228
